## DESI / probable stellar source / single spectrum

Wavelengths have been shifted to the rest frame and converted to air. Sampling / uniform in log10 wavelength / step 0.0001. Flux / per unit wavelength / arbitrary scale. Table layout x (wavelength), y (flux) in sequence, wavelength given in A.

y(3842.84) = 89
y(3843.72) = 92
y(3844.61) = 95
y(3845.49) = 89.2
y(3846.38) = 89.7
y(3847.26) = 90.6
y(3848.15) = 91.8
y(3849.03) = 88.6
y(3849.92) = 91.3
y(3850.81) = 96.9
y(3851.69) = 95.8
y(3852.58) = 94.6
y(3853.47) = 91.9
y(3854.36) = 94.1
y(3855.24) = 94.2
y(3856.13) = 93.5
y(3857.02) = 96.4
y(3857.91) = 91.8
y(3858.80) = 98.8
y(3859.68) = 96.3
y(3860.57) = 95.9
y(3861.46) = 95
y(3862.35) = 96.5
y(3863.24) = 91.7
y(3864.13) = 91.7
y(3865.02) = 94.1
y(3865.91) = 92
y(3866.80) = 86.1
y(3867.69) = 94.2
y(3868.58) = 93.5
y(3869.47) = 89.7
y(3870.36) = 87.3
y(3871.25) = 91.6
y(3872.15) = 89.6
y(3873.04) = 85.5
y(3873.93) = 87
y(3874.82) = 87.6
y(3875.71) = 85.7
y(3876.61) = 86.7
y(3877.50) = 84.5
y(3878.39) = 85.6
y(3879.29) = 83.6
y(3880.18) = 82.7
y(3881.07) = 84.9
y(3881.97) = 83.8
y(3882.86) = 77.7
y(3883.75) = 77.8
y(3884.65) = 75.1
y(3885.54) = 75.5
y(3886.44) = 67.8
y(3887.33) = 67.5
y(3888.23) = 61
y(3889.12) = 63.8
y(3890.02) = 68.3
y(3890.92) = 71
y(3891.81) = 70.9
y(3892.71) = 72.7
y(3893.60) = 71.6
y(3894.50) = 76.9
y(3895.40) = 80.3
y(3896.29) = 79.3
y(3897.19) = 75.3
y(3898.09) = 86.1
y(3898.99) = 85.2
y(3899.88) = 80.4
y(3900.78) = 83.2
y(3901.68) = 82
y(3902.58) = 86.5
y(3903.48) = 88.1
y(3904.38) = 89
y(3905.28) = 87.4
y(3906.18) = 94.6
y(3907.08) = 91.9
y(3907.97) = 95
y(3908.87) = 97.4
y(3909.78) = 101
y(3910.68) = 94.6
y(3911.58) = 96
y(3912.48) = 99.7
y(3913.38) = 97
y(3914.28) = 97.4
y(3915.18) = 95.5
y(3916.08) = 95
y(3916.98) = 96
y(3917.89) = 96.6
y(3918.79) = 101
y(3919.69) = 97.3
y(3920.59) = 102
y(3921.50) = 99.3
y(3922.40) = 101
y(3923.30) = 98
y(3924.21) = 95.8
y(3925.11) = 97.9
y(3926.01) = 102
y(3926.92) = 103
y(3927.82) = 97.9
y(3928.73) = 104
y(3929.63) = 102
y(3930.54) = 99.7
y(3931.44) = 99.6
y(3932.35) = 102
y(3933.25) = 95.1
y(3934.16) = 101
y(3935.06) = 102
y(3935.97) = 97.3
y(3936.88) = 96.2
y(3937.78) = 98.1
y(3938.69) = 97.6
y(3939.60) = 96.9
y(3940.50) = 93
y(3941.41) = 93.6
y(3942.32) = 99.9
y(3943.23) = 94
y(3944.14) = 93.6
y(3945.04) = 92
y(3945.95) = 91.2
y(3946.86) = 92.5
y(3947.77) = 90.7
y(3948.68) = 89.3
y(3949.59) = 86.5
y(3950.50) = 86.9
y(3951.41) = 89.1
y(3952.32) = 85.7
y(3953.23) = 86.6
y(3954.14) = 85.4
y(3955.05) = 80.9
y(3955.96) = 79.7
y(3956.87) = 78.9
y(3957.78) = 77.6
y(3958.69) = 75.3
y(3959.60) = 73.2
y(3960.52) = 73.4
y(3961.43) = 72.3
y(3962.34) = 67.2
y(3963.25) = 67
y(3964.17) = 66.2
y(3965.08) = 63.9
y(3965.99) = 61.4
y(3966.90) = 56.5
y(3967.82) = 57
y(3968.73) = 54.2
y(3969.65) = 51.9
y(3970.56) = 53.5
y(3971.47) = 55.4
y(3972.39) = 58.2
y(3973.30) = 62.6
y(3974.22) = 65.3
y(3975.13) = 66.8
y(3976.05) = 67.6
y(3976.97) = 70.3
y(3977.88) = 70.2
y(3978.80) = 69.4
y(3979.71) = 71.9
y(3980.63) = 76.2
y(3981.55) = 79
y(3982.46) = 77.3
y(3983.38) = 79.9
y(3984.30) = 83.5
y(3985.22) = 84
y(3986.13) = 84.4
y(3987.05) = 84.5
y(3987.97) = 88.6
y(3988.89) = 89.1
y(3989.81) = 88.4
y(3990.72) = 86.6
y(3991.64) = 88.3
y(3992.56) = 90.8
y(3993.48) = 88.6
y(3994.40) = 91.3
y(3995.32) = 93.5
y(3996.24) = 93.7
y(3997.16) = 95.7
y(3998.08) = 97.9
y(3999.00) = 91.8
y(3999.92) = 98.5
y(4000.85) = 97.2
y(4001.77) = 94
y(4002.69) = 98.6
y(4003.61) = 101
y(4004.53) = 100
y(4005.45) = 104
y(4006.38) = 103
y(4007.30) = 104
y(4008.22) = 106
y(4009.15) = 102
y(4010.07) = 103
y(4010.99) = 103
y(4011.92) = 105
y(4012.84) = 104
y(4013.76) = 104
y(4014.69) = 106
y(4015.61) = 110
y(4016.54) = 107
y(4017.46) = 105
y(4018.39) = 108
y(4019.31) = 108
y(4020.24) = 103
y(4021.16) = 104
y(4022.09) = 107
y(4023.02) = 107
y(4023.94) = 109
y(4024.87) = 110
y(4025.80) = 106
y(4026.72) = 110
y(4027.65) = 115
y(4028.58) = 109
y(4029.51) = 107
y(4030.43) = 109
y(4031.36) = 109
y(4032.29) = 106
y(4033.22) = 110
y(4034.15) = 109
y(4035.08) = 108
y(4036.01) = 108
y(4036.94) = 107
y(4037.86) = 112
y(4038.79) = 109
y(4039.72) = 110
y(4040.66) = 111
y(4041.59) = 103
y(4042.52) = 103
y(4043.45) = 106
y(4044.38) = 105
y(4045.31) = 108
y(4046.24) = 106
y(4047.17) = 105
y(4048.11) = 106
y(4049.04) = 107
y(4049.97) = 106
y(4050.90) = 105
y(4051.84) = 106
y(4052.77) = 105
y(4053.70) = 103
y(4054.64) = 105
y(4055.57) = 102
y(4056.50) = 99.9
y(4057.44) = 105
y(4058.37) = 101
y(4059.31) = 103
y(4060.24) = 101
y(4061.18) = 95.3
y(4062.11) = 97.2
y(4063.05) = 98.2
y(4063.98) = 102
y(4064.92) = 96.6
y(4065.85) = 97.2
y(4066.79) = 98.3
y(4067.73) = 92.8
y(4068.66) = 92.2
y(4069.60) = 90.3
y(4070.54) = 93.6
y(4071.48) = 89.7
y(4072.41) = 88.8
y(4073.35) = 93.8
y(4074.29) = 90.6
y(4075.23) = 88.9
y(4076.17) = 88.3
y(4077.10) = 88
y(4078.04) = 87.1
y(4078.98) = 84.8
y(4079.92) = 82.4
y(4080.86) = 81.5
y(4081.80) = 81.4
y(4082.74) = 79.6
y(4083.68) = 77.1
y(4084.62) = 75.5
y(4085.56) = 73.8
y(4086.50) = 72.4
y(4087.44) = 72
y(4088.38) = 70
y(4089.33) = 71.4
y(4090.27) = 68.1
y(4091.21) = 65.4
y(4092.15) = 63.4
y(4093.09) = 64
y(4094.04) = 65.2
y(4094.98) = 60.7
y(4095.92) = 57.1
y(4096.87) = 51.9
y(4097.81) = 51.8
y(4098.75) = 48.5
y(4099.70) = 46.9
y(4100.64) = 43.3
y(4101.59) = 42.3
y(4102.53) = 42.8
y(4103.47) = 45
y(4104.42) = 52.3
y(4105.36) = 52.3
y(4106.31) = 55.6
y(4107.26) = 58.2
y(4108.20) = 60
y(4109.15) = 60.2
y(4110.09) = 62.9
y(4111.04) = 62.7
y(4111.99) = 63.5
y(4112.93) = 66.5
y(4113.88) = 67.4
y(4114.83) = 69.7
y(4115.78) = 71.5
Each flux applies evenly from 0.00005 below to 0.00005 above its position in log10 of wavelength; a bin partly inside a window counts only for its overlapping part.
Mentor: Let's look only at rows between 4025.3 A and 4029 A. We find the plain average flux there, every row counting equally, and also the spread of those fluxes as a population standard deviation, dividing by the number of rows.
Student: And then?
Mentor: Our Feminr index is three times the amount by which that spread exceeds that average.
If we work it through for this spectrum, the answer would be -320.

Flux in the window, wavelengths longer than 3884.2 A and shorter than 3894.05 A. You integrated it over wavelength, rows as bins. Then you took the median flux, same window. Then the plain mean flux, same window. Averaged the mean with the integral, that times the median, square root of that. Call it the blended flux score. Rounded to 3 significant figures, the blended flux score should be 164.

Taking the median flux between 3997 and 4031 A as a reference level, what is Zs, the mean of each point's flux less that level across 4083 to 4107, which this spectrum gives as -44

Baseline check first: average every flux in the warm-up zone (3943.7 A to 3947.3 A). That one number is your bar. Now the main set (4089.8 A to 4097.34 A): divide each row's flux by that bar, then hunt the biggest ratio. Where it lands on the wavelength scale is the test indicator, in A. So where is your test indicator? 4090.27 A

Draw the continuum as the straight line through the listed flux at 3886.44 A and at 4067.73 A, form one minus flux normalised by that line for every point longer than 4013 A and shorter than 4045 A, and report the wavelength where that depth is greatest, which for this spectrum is 4042.52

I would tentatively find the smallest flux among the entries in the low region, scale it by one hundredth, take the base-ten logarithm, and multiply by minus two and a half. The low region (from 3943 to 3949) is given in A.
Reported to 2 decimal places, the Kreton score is 0.12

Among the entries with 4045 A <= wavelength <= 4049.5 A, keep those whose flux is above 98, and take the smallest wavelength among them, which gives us 4045.31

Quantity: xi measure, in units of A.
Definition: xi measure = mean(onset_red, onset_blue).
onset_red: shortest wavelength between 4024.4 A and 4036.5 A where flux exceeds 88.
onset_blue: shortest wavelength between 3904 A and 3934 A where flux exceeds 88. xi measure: 3964.6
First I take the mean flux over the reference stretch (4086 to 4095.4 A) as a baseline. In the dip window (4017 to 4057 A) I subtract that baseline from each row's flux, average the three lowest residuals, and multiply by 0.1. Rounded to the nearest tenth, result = 3.4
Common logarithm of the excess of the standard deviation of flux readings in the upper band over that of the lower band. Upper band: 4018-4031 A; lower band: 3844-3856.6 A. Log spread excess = -0.5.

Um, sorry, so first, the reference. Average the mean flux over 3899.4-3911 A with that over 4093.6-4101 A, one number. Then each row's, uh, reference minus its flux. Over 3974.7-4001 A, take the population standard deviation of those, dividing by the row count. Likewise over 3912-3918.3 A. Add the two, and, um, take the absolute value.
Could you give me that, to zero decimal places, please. 11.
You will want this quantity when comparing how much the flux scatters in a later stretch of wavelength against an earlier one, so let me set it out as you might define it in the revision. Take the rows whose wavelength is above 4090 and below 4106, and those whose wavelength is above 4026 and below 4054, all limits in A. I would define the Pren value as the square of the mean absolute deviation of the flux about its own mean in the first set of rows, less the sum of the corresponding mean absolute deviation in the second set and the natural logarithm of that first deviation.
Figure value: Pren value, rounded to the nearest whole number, 54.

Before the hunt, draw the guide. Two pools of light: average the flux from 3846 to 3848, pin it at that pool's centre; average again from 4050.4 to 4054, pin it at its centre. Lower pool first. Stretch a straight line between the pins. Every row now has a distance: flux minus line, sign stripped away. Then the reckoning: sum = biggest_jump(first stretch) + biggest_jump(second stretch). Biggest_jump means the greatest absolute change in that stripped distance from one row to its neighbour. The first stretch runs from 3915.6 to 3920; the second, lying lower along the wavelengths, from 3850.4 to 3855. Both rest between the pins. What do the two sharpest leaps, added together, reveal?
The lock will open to 7.1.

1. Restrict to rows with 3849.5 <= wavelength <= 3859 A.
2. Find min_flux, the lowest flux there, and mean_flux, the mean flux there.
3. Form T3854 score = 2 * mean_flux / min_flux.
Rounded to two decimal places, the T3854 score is 2.07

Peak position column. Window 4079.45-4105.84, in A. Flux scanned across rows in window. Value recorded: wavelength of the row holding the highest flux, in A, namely 4079.92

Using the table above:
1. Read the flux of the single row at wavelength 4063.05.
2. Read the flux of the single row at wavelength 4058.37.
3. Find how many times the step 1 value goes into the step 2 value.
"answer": 1.03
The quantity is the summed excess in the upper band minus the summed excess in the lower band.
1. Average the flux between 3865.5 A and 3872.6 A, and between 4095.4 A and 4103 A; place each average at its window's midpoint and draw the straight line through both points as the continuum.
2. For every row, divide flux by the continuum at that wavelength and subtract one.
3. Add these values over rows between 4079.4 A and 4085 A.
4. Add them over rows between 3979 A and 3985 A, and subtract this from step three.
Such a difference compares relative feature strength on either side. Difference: 3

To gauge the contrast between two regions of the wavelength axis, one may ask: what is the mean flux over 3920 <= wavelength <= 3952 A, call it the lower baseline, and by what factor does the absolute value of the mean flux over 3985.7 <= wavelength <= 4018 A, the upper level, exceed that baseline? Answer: 1.01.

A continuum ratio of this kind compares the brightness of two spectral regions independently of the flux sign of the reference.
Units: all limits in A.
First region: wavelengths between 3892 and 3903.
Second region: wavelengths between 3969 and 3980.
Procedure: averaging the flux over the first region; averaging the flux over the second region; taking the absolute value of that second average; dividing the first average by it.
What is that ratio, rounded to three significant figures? 1.26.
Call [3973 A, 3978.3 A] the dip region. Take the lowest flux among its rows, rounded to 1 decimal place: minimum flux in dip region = 62.6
